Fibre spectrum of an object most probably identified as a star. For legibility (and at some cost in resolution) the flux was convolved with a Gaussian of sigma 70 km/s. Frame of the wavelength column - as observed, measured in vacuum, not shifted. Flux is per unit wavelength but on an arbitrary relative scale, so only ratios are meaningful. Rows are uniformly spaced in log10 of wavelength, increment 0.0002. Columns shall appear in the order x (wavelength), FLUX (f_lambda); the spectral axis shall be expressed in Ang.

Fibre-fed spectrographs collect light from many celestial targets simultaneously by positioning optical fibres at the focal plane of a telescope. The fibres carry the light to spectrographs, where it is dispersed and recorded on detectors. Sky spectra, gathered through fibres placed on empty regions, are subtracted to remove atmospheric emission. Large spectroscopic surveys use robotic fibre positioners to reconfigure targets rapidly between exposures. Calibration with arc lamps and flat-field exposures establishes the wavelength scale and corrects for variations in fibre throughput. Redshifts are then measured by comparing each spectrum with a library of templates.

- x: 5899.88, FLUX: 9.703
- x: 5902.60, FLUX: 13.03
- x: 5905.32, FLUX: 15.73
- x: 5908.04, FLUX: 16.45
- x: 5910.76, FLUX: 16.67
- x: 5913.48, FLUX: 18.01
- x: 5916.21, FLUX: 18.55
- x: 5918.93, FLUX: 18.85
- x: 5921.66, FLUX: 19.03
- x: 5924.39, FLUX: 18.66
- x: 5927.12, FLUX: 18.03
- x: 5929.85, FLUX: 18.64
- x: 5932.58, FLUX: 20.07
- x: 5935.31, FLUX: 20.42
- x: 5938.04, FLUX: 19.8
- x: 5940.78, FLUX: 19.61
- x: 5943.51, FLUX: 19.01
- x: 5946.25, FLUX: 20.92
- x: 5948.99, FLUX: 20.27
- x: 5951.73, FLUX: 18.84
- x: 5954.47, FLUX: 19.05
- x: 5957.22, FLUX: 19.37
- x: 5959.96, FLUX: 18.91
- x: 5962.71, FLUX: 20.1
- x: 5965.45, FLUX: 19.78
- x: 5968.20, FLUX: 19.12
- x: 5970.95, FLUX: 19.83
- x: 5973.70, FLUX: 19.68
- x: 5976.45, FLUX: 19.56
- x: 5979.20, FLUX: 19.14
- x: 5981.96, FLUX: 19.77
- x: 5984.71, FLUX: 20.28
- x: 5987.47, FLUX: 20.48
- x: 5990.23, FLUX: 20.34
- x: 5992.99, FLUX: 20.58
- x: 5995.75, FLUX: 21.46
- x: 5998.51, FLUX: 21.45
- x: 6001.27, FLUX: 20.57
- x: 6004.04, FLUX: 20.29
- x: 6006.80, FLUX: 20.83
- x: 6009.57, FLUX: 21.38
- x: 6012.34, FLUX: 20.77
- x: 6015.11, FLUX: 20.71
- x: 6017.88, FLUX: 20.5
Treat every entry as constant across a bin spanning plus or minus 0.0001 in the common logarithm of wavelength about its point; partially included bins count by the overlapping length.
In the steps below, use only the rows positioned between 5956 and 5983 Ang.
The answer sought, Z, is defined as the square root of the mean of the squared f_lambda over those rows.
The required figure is 19.5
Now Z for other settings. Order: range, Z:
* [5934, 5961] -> 19.6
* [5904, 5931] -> 17.9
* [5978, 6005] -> 20.4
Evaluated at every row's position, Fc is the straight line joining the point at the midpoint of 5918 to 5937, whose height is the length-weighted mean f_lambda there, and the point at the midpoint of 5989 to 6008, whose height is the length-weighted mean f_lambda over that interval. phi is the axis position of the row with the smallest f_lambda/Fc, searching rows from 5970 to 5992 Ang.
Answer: 5979.20 Ang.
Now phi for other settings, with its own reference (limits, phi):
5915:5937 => 5927.12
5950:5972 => 5959.96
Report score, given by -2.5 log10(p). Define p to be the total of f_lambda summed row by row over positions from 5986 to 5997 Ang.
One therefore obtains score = -4.80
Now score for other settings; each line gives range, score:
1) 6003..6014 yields -4.80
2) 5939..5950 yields -4.76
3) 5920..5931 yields -4.68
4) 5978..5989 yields -4.75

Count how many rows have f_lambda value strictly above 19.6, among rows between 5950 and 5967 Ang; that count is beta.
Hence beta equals 2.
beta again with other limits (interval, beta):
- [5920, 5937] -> 2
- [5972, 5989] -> 4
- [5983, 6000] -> 6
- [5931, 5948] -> 5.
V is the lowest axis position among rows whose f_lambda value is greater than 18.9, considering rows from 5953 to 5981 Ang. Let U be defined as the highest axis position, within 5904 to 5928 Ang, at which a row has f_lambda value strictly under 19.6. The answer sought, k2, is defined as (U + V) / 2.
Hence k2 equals 5940.8 Ang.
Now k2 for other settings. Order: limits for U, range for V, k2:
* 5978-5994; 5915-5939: 5950.4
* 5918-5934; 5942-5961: 5936.7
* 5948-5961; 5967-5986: 5964.1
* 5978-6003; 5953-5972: 5966.8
